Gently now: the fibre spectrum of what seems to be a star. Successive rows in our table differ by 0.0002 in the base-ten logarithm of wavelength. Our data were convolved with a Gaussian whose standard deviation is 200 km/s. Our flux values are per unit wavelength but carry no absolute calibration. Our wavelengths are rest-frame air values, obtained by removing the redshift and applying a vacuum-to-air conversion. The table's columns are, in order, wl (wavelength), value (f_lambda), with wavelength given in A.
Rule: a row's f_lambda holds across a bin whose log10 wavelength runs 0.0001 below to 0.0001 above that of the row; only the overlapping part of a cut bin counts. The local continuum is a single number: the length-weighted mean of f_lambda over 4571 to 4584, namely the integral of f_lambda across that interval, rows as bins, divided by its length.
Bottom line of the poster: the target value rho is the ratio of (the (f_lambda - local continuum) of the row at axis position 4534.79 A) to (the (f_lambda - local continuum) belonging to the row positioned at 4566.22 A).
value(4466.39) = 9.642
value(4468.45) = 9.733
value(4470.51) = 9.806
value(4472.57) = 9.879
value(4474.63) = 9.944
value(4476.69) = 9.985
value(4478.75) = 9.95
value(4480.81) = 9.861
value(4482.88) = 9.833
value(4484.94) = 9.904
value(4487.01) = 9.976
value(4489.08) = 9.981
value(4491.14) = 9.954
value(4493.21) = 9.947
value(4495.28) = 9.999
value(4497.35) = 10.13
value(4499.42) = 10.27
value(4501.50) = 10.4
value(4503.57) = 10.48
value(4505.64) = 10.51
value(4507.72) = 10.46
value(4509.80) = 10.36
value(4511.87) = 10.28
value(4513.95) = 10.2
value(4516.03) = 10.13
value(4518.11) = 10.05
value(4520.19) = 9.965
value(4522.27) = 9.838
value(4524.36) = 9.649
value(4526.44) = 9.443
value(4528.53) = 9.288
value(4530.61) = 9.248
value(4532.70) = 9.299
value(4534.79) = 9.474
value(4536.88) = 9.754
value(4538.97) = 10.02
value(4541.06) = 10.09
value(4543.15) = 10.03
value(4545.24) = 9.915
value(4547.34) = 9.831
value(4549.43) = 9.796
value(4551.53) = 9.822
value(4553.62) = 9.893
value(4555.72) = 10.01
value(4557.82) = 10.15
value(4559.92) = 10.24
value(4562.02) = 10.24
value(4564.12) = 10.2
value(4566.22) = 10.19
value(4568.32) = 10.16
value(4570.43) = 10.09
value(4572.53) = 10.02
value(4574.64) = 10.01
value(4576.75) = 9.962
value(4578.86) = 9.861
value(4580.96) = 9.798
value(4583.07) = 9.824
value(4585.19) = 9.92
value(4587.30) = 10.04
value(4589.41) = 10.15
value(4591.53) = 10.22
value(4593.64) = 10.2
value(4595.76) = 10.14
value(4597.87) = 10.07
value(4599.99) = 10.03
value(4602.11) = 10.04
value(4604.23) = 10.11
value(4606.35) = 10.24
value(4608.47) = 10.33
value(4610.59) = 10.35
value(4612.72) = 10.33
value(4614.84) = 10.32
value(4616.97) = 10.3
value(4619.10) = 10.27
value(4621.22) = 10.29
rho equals -2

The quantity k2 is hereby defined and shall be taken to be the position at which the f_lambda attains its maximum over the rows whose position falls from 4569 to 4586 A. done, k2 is 4570.43 A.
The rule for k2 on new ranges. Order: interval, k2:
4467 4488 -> 4476.69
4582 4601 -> 4591.53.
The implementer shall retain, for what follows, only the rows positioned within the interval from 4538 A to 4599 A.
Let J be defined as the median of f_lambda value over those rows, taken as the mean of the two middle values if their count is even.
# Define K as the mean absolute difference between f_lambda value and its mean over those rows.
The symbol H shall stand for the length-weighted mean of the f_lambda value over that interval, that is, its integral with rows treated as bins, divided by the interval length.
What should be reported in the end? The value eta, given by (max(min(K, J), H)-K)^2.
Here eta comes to 98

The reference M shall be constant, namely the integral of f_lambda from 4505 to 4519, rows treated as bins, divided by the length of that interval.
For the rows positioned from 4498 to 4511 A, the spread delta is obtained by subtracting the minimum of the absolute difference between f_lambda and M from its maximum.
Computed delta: 0.22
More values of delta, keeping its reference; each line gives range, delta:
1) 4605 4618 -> 0.05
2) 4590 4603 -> 0.19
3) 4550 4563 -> 0.42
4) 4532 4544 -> 0.79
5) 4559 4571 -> 0.15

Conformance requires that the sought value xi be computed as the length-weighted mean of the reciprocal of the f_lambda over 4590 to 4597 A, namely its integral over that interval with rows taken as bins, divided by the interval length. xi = 0.098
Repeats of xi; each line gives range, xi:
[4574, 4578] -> 0.100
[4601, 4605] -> 0.099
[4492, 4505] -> 0.098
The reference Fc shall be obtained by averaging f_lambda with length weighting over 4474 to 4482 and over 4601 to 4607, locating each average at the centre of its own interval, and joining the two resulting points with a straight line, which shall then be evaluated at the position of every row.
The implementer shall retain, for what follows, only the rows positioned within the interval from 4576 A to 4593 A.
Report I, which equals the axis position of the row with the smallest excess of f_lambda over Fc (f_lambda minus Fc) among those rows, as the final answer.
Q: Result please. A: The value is 4580.96 A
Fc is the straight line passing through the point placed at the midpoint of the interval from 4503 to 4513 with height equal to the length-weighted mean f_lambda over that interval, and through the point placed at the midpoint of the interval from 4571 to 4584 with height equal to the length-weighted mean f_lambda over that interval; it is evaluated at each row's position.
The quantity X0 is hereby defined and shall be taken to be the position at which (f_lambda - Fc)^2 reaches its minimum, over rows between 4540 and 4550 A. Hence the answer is 4541.06 A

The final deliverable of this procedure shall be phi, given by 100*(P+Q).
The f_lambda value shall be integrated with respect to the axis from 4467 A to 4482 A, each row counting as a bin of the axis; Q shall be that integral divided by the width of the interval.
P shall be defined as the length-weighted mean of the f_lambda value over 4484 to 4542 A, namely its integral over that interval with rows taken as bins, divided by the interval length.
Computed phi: 1984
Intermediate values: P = 10.0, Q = 9.9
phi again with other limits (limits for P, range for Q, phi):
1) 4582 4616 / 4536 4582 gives 2015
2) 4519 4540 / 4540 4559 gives 1955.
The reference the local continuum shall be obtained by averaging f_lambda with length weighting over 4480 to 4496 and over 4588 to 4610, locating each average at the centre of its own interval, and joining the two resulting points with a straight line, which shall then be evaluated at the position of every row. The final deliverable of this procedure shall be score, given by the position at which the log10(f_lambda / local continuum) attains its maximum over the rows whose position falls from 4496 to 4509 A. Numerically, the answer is 4505.64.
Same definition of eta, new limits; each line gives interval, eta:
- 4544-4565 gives 97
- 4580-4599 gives 98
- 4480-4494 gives 97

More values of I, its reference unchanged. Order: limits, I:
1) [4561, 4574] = 4572.53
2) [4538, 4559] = 4549.43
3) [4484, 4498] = 4484.94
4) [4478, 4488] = 4482.88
